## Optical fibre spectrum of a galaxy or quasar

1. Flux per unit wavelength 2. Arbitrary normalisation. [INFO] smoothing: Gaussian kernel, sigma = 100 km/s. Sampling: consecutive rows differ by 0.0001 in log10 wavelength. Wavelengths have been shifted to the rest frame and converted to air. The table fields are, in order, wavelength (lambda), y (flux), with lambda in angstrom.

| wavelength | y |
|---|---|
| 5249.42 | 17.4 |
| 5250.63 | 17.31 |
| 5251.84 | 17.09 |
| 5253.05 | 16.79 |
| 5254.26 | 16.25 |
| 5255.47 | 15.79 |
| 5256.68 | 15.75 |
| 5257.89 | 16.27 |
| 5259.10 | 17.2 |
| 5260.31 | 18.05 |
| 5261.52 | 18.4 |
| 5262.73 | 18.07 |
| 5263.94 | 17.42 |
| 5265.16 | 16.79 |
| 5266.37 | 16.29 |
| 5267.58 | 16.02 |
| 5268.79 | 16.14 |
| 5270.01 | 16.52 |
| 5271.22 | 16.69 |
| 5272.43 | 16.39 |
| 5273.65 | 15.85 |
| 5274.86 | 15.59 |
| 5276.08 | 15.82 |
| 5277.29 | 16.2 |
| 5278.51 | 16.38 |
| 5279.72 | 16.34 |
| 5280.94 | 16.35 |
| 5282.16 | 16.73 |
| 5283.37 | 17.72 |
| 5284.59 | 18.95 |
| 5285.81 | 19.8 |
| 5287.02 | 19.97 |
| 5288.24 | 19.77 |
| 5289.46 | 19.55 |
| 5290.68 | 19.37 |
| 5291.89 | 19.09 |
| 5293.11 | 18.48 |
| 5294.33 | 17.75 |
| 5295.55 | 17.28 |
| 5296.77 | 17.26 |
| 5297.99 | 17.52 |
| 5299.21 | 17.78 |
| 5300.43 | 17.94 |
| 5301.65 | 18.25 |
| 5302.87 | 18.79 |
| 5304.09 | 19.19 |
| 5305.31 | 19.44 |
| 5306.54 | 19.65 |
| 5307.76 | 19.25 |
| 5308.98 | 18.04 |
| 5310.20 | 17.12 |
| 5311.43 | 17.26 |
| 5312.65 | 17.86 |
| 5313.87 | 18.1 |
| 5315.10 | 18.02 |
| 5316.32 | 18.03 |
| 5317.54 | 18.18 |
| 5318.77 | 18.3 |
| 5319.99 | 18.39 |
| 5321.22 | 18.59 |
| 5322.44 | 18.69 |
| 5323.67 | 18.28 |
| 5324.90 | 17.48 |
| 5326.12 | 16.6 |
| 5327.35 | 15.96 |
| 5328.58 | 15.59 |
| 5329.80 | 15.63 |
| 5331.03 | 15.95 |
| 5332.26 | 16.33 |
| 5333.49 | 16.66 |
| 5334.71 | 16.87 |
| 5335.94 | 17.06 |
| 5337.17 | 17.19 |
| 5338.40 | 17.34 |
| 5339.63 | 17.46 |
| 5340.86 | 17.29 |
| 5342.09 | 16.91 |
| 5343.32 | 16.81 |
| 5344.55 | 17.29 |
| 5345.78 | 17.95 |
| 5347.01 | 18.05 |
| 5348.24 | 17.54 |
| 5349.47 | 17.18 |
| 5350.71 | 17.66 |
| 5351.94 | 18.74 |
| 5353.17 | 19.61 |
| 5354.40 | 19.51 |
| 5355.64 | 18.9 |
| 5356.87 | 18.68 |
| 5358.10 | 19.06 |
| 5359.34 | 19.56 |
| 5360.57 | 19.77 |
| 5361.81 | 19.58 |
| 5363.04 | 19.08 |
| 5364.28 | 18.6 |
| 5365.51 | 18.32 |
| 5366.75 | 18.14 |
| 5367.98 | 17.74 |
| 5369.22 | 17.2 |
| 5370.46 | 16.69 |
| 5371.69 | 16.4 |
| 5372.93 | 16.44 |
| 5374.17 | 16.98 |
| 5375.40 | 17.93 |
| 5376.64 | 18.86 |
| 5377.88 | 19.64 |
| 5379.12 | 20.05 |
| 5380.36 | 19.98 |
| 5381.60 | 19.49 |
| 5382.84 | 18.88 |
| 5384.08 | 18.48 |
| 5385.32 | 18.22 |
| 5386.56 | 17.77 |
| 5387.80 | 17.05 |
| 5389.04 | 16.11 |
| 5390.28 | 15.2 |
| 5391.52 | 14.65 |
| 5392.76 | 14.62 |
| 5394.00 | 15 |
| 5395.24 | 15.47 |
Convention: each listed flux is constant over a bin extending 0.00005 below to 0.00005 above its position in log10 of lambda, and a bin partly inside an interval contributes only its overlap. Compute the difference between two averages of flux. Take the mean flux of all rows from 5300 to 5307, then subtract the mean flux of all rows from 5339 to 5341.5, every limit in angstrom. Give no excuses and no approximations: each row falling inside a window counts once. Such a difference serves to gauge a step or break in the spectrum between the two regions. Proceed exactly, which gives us 1.5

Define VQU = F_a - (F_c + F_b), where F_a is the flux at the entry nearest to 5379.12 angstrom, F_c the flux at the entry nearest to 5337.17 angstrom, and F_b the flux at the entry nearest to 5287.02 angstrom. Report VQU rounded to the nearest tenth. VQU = -17.1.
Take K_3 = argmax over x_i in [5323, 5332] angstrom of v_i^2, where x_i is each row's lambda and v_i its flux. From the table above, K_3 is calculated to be 5323.67 angstrom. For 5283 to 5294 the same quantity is 5287.02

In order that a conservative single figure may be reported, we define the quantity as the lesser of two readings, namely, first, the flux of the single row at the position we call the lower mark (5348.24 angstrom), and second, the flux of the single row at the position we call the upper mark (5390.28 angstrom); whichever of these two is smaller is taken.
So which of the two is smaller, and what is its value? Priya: 15.2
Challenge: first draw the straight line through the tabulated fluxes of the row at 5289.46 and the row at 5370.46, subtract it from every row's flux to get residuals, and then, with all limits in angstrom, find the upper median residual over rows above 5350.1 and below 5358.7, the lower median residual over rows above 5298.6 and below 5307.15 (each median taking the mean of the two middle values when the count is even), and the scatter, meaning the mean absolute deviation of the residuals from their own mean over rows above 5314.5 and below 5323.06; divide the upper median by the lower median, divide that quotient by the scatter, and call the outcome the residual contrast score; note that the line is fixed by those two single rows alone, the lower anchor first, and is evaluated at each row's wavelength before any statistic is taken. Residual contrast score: -21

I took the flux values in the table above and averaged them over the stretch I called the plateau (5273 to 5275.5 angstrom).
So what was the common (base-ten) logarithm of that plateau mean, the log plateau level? 1.20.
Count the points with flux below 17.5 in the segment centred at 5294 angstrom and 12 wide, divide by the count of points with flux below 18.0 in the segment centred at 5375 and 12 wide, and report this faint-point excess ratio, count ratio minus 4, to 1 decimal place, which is -3.7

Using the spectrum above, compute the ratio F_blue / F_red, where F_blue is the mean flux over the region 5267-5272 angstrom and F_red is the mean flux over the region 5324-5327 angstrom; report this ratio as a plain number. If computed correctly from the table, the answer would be 0.959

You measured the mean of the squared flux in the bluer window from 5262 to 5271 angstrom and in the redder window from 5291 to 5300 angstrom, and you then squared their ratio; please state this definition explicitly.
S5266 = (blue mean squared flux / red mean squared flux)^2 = 0.77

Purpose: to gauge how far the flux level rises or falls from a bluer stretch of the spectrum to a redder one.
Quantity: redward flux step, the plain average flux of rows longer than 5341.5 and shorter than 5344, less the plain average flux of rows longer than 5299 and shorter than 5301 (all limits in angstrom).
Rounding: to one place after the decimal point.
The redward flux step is -1.0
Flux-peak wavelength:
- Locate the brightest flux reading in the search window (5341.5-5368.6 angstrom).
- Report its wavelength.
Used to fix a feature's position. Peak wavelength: 5360.57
